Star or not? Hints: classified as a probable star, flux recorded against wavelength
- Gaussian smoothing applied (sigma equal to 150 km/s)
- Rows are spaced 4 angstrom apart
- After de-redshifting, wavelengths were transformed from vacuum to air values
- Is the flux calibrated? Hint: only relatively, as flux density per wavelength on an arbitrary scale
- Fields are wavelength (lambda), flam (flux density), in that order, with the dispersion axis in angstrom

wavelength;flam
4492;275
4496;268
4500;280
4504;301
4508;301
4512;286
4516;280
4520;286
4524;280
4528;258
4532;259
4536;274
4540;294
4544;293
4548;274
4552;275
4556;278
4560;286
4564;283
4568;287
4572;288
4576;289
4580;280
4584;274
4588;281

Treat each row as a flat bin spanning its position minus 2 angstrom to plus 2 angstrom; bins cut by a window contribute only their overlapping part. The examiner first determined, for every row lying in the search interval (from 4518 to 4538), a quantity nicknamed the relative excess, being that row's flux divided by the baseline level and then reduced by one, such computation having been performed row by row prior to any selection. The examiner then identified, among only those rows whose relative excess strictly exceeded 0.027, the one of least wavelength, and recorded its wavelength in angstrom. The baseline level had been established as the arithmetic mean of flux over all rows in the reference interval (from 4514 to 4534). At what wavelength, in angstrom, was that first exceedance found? 4520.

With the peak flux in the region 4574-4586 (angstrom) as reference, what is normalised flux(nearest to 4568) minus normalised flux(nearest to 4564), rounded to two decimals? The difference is 0.01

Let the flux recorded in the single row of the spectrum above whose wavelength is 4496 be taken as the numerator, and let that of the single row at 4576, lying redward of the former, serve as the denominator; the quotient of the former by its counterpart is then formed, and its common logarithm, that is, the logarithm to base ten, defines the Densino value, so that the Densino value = -0.03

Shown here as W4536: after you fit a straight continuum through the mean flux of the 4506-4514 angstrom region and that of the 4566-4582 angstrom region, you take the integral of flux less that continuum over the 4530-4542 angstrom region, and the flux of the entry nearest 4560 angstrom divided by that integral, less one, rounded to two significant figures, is -2.6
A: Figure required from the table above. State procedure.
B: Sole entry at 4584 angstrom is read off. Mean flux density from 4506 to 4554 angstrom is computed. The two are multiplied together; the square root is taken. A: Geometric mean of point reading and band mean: 277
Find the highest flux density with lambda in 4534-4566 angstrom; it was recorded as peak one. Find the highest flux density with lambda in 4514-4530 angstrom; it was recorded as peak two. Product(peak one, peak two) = 84084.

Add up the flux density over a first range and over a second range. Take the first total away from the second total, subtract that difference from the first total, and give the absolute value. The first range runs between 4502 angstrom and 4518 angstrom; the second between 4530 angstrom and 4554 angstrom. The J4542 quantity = 667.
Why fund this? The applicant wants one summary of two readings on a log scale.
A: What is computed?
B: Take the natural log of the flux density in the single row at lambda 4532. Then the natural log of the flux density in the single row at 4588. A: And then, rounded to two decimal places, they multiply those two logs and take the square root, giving 5.60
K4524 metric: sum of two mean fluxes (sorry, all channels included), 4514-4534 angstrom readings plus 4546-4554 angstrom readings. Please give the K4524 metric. 547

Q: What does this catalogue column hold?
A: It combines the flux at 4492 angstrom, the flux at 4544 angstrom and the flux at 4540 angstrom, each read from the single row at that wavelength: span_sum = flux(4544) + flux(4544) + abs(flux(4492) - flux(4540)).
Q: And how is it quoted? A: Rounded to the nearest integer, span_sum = 605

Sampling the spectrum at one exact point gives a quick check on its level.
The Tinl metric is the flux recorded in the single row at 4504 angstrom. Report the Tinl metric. 301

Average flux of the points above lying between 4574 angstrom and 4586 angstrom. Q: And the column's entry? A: 281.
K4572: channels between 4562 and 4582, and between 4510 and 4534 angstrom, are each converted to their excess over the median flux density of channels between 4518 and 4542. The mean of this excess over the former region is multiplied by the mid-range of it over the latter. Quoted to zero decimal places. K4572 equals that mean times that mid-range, -42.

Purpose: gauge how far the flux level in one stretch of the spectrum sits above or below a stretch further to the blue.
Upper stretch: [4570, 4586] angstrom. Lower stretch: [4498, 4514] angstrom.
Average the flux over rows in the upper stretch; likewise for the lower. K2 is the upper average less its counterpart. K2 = -9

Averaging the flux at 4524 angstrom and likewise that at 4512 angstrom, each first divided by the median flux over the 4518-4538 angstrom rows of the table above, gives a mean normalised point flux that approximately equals 1.03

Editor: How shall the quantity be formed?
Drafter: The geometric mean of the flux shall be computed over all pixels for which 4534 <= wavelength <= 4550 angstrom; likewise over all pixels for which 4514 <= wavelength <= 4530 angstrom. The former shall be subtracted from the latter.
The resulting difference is -8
